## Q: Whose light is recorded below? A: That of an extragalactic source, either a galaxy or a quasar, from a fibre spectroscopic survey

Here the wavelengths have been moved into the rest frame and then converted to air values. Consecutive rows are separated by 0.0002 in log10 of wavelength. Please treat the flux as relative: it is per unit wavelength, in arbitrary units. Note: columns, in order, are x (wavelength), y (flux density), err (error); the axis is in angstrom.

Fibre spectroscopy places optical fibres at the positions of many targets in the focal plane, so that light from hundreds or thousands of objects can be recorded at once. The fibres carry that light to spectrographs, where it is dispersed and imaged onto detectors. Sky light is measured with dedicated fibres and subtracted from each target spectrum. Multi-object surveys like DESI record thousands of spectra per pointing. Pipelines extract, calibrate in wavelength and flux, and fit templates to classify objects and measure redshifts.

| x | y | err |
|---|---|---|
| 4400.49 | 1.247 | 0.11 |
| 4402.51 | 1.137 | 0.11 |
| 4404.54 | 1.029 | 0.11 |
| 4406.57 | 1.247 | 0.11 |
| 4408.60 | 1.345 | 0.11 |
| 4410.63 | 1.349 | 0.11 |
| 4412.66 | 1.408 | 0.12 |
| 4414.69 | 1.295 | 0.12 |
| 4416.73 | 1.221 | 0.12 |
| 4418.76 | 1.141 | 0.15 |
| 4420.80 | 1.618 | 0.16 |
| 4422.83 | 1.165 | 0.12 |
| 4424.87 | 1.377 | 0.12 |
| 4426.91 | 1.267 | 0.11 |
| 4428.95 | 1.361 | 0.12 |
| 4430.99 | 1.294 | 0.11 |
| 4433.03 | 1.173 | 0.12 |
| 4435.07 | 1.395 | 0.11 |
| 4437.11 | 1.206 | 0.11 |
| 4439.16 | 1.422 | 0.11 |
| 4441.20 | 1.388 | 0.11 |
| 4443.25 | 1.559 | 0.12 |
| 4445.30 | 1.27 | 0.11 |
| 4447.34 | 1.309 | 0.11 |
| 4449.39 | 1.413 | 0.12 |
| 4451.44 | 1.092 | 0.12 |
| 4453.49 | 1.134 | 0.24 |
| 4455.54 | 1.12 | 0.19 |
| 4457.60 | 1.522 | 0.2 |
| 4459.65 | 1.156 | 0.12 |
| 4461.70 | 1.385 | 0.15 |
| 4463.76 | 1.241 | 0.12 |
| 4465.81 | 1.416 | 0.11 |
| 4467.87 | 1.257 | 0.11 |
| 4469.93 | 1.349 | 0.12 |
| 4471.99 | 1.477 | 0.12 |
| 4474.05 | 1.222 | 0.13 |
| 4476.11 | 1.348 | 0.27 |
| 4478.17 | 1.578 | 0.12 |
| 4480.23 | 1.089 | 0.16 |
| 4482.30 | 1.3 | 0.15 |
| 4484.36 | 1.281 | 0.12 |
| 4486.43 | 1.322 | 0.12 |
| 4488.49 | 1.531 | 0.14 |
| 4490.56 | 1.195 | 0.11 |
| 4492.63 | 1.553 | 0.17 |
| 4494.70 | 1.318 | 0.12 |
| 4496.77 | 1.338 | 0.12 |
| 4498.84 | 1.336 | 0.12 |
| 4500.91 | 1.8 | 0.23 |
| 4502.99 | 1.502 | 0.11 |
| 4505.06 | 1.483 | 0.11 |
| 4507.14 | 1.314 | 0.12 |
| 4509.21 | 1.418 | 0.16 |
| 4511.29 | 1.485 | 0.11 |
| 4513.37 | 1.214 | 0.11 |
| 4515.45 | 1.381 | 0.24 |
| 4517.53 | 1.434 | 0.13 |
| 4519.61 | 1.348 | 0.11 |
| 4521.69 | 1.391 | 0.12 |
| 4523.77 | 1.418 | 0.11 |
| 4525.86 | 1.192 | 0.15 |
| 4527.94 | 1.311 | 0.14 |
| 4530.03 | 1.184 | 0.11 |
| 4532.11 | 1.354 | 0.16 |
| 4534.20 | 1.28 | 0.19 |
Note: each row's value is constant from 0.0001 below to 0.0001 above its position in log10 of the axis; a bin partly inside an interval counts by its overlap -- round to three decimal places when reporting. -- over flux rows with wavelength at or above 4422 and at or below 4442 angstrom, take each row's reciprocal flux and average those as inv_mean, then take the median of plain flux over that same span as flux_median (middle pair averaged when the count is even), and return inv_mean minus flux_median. -0.557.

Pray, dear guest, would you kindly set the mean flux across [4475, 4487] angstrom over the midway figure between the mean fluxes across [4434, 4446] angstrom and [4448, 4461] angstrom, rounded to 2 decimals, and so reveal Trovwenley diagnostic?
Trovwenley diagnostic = 1.01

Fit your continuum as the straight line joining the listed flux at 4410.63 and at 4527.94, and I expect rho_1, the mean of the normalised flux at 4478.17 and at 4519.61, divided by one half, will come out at 2.22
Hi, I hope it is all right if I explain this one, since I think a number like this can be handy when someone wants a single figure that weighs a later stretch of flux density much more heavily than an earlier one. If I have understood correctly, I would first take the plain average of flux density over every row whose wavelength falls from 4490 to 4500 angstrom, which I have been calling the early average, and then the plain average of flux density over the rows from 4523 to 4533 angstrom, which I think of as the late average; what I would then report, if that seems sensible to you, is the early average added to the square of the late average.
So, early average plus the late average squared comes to 3.02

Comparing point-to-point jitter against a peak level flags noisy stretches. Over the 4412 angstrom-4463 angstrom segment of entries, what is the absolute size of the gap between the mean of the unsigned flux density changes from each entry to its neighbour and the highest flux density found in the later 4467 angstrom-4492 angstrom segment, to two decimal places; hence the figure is 1.39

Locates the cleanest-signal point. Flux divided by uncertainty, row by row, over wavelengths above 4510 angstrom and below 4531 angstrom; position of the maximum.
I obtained 4511.29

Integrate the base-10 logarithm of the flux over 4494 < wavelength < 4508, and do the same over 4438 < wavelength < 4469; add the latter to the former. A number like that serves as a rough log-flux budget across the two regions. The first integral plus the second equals 5.8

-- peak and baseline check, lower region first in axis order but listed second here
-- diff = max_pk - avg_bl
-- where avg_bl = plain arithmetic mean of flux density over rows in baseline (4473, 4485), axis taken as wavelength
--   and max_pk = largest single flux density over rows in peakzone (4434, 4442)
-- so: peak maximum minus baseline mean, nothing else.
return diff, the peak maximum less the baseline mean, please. 0.12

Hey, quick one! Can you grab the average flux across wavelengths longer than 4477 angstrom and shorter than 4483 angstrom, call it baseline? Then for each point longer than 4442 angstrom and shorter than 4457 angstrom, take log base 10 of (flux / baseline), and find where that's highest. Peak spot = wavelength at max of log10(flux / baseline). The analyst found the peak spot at 4443.25 angstrom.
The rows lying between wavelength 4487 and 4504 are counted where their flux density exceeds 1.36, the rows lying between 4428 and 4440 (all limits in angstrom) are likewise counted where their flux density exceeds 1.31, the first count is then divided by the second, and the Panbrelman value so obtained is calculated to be 1.3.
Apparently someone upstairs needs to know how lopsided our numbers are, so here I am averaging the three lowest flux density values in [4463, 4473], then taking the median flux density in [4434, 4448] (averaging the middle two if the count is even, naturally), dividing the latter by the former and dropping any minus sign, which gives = 1.08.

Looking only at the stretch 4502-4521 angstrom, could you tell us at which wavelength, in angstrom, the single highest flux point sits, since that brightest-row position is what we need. 4502.99 angstrom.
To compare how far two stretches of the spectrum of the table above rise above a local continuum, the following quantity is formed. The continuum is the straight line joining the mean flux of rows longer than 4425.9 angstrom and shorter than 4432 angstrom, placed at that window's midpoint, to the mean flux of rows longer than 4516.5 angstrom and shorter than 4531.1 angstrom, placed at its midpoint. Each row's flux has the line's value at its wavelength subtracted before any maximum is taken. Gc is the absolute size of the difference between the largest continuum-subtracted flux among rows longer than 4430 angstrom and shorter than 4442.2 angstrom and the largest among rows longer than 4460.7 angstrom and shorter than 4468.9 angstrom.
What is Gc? 0.011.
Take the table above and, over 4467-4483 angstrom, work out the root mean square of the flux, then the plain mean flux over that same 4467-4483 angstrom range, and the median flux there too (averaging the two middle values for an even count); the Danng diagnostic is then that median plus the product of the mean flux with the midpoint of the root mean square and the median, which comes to 3.09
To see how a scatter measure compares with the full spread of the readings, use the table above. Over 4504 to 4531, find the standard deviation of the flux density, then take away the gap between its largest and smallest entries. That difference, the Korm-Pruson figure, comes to -0.20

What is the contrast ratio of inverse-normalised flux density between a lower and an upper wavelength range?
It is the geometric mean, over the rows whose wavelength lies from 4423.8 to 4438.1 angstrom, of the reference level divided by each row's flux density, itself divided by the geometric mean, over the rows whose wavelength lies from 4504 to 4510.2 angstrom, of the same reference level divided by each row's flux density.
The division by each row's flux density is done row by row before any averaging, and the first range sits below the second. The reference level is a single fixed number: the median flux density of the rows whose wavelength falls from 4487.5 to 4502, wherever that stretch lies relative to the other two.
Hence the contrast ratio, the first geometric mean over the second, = 1.08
